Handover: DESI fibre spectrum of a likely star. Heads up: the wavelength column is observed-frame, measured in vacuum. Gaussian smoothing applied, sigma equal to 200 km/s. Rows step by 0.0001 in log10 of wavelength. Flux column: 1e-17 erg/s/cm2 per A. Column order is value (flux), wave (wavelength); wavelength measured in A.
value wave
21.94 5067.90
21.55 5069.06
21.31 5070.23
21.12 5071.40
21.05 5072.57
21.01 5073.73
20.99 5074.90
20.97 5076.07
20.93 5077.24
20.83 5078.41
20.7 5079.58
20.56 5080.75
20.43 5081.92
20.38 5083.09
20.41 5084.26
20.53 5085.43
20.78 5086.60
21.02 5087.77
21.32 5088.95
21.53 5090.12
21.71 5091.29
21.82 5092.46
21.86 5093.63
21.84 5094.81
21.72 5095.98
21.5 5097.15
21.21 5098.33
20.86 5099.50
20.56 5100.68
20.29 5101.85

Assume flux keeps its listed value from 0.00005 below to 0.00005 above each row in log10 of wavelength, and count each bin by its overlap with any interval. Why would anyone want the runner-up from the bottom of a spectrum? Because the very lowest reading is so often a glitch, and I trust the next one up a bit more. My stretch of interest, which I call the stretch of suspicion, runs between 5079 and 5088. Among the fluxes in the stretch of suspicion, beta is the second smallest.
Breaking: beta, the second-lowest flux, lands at 20.41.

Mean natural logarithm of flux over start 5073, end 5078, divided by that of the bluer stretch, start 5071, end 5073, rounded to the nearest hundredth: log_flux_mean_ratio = 1.00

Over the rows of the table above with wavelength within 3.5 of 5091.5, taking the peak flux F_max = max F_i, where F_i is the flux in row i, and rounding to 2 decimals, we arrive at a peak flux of 21.86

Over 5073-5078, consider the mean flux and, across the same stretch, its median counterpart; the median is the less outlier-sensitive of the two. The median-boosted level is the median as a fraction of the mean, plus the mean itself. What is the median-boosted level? 22.0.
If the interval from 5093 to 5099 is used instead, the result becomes 22.6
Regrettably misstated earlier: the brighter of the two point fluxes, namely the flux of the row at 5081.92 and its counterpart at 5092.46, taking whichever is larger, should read 21.8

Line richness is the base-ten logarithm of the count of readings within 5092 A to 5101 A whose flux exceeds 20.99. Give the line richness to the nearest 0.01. 0.78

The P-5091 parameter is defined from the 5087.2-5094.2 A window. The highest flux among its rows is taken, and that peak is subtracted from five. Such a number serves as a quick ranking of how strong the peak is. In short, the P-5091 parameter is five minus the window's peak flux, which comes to -16.9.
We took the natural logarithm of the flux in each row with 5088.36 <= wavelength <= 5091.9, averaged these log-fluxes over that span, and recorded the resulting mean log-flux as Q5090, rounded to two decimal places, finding 3.07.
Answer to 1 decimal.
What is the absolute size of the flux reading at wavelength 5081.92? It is 20.4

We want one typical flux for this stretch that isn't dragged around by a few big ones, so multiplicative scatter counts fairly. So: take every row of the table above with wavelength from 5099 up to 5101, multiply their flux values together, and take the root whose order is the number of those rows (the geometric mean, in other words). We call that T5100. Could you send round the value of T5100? 20.7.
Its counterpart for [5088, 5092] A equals 21.5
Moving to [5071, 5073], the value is 21.1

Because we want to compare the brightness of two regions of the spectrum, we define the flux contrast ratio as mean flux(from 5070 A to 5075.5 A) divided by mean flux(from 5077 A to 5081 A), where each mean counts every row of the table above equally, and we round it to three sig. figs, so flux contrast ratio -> 1.02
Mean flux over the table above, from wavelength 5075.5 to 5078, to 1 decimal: 20.9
